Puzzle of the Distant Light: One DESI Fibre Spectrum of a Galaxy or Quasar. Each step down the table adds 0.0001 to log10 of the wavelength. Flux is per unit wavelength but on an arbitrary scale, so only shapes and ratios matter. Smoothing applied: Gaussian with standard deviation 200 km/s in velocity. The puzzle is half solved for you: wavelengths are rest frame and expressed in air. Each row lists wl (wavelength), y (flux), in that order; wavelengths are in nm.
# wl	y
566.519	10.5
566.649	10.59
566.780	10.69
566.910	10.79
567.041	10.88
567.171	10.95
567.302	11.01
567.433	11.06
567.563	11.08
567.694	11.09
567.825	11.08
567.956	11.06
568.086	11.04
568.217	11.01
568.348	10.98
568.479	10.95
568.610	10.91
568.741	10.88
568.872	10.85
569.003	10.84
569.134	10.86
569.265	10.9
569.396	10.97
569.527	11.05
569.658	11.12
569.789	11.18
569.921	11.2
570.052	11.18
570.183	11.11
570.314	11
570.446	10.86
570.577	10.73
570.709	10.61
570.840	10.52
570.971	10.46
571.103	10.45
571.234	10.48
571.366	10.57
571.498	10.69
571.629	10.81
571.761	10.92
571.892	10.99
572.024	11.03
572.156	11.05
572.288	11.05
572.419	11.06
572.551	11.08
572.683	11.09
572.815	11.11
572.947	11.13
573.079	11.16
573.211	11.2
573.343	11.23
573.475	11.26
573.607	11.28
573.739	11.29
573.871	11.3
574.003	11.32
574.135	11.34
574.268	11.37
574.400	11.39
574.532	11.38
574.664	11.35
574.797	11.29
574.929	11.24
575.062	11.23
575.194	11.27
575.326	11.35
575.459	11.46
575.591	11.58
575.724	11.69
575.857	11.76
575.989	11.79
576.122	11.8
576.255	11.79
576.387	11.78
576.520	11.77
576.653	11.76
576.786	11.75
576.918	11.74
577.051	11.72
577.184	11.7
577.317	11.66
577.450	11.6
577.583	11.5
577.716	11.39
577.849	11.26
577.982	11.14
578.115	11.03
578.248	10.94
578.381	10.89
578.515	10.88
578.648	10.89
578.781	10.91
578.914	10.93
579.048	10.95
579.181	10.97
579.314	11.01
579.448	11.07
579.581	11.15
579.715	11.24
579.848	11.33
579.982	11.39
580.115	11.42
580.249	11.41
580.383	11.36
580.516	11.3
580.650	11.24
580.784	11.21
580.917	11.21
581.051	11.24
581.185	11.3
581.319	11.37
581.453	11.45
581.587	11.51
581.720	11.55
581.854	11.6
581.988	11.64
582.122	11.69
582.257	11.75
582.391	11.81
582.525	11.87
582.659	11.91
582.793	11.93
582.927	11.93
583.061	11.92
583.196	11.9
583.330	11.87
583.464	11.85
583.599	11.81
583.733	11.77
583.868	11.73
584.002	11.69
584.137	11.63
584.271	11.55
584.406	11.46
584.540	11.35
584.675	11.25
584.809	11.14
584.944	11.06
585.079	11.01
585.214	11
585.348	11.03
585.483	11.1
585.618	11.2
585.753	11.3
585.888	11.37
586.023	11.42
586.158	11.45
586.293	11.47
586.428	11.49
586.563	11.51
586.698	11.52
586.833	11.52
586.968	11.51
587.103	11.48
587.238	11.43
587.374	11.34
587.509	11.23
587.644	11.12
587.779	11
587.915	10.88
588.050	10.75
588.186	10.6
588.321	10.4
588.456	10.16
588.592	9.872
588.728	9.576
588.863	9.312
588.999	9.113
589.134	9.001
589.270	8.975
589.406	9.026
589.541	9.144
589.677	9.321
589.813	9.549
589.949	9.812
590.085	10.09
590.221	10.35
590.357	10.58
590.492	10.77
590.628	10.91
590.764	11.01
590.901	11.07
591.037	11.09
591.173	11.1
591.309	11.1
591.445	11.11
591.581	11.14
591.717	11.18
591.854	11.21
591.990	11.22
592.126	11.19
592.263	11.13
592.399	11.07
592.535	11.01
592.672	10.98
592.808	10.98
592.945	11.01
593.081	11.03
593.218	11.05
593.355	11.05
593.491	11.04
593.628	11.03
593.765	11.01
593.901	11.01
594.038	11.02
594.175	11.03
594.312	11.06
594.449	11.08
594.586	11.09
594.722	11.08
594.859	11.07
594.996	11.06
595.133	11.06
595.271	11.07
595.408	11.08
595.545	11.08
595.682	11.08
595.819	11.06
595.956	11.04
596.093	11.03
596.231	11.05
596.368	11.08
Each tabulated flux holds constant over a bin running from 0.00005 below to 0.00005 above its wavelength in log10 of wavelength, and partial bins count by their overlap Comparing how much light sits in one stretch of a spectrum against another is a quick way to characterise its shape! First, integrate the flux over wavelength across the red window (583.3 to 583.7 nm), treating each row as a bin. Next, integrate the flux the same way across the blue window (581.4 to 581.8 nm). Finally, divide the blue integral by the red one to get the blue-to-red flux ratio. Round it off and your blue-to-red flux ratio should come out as 0.97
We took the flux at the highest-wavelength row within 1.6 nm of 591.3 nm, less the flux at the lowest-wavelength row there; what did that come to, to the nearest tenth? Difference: 1.4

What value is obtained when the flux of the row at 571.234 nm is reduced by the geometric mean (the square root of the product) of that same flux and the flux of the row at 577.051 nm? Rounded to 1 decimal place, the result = -0.6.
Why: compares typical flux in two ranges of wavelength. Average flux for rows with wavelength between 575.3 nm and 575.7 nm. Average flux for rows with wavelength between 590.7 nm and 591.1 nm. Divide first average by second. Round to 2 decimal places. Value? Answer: 1.04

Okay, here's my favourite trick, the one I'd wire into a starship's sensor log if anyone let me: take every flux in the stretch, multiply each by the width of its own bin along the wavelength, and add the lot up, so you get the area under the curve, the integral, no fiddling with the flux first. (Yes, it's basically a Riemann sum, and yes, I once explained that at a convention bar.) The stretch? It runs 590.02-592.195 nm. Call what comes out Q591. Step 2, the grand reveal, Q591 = 24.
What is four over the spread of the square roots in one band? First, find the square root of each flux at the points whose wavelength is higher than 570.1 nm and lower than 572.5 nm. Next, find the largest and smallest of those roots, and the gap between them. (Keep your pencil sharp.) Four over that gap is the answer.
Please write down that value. 40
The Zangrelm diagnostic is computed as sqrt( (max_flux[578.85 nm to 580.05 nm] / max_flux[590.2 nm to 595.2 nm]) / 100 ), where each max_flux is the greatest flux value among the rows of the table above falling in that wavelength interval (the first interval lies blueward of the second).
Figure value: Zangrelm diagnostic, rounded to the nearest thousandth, 0.101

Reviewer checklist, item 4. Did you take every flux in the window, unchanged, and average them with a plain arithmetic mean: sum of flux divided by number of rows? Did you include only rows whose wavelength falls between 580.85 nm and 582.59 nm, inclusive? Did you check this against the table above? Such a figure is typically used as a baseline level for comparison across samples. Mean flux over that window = 11.5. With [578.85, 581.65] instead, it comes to 11.2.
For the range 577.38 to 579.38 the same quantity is 11.1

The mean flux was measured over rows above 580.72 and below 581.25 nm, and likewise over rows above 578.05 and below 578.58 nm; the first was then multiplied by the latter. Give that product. 123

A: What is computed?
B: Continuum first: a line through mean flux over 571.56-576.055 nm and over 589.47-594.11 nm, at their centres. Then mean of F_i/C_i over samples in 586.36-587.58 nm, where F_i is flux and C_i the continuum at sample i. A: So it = 1.05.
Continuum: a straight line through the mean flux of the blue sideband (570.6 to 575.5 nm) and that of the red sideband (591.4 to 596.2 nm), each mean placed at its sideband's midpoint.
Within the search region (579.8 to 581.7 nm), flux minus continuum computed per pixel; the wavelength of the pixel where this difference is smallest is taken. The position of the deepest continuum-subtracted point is 580.784 nm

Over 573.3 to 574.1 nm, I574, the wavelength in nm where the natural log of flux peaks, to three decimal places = 574.003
